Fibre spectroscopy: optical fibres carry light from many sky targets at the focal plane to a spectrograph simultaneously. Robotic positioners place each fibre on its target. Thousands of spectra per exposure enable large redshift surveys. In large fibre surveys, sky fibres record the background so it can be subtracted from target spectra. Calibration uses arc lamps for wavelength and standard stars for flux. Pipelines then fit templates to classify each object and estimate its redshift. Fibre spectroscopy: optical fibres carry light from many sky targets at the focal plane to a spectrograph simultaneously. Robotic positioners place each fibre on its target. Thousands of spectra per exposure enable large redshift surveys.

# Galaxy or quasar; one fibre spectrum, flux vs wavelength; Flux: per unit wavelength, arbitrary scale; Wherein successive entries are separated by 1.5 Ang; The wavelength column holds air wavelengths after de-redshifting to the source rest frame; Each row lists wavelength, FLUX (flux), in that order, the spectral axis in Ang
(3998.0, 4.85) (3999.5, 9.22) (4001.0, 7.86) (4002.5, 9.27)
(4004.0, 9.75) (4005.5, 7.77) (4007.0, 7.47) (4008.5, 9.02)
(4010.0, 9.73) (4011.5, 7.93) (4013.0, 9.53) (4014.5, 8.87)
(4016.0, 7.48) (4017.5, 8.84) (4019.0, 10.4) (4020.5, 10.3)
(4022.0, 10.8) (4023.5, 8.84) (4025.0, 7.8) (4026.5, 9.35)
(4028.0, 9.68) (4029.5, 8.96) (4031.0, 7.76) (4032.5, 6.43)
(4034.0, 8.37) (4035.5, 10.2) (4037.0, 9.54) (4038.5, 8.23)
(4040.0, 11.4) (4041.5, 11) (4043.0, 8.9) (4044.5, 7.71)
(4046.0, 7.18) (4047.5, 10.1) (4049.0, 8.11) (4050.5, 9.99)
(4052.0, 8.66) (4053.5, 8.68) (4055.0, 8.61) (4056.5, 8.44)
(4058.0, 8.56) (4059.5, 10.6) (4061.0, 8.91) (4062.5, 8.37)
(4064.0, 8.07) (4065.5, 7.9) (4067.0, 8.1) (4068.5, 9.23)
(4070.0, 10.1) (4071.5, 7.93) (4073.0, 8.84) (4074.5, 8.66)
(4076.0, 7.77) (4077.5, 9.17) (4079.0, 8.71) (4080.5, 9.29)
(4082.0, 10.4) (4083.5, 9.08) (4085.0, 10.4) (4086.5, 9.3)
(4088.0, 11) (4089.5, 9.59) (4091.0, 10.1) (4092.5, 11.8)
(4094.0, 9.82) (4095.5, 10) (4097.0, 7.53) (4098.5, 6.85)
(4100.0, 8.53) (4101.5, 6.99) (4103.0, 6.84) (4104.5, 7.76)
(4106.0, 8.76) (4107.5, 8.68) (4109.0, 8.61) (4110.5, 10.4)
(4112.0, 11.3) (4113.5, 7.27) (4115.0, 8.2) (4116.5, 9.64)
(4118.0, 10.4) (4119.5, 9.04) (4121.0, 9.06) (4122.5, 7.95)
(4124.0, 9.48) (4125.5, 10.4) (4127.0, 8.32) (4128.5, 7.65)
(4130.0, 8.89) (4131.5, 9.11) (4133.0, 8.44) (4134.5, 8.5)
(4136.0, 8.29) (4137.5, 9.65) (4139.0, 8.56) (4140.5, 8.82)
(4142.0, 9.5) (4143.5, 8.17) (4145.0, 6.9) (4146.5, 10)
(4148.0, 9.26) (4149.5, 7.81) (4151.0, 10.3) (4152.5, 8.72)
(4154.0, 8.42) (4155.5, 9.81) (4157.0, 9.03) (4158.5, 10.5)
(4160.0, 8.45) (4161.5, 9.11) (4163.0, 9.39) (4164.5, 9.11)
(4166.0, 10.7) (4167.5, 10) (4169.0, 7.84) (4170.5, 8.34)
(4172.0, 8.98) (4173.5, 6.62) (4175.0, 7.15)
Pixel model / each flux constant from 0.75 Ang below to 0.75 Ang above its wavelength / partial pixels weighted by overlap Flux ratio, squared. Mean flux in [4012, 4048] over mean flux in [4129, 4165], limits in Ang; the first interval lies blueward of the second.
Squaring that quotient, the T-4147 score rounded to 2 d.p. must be 1.03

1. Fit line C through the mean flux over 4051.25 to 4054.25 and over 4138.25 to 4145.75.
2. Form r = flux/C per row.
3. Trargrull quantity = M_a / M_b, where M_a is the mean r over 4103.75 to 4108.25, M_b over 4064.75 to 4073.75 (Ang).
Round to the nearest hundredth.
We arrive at 0.98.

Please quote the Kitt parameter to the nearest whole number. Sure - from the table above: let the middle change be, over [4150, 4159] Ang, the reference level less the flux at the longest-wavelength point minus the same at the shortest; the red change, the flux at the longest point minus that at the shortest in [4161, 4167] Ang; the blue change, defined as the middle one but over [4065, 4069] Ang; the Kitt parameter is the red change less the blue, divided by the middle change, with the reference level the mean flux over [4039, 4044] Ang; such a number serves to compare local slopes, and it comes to -15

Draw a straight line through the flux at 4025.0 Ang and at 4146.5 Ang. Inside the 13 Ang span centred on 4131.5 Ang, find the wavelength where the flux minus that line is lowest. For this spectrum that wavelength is 4128.5 Ang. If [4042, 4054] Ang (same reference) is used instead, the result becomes 4046.0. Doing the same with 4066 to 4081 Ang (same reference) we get 4076.0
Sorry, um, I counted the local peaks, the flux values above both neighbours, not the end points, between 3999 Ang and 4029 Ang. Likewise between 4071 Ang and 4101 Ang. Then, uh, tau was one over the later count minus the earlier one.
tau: 0.50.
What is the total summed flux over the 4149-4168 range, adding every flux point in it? 121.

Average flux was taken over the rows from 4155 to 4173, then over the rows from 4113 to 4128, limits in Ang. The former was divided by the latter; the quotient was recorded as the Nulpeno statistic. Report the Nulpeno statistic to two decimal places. 1.03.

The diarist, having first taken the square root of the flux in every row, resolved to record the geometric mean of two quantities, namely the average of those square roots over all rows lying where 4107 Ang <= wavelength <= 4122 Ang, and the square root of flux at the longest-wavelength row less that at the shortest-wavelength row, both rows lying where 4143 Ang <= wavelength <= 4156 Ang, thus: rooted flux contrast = 0.9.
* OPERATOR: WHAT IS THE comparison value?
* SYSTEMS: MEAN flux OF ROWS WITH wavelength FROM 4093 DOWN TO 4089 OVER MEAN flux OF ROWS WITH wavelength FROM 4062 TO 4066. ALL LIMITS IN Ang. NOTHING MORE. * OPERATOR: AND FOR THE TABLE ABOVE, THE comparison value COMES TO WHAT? 1.29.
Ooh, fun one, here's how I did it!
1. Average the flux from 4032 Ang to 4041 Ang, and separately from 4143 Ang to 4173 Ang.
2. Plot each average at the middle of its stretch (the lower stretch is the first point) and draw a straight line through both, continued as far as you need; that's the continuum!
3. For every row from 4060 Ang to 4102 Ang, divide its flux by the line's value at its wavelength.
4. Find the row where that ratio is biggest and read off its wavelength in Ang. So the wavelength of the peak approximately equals 4092.5 Ang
